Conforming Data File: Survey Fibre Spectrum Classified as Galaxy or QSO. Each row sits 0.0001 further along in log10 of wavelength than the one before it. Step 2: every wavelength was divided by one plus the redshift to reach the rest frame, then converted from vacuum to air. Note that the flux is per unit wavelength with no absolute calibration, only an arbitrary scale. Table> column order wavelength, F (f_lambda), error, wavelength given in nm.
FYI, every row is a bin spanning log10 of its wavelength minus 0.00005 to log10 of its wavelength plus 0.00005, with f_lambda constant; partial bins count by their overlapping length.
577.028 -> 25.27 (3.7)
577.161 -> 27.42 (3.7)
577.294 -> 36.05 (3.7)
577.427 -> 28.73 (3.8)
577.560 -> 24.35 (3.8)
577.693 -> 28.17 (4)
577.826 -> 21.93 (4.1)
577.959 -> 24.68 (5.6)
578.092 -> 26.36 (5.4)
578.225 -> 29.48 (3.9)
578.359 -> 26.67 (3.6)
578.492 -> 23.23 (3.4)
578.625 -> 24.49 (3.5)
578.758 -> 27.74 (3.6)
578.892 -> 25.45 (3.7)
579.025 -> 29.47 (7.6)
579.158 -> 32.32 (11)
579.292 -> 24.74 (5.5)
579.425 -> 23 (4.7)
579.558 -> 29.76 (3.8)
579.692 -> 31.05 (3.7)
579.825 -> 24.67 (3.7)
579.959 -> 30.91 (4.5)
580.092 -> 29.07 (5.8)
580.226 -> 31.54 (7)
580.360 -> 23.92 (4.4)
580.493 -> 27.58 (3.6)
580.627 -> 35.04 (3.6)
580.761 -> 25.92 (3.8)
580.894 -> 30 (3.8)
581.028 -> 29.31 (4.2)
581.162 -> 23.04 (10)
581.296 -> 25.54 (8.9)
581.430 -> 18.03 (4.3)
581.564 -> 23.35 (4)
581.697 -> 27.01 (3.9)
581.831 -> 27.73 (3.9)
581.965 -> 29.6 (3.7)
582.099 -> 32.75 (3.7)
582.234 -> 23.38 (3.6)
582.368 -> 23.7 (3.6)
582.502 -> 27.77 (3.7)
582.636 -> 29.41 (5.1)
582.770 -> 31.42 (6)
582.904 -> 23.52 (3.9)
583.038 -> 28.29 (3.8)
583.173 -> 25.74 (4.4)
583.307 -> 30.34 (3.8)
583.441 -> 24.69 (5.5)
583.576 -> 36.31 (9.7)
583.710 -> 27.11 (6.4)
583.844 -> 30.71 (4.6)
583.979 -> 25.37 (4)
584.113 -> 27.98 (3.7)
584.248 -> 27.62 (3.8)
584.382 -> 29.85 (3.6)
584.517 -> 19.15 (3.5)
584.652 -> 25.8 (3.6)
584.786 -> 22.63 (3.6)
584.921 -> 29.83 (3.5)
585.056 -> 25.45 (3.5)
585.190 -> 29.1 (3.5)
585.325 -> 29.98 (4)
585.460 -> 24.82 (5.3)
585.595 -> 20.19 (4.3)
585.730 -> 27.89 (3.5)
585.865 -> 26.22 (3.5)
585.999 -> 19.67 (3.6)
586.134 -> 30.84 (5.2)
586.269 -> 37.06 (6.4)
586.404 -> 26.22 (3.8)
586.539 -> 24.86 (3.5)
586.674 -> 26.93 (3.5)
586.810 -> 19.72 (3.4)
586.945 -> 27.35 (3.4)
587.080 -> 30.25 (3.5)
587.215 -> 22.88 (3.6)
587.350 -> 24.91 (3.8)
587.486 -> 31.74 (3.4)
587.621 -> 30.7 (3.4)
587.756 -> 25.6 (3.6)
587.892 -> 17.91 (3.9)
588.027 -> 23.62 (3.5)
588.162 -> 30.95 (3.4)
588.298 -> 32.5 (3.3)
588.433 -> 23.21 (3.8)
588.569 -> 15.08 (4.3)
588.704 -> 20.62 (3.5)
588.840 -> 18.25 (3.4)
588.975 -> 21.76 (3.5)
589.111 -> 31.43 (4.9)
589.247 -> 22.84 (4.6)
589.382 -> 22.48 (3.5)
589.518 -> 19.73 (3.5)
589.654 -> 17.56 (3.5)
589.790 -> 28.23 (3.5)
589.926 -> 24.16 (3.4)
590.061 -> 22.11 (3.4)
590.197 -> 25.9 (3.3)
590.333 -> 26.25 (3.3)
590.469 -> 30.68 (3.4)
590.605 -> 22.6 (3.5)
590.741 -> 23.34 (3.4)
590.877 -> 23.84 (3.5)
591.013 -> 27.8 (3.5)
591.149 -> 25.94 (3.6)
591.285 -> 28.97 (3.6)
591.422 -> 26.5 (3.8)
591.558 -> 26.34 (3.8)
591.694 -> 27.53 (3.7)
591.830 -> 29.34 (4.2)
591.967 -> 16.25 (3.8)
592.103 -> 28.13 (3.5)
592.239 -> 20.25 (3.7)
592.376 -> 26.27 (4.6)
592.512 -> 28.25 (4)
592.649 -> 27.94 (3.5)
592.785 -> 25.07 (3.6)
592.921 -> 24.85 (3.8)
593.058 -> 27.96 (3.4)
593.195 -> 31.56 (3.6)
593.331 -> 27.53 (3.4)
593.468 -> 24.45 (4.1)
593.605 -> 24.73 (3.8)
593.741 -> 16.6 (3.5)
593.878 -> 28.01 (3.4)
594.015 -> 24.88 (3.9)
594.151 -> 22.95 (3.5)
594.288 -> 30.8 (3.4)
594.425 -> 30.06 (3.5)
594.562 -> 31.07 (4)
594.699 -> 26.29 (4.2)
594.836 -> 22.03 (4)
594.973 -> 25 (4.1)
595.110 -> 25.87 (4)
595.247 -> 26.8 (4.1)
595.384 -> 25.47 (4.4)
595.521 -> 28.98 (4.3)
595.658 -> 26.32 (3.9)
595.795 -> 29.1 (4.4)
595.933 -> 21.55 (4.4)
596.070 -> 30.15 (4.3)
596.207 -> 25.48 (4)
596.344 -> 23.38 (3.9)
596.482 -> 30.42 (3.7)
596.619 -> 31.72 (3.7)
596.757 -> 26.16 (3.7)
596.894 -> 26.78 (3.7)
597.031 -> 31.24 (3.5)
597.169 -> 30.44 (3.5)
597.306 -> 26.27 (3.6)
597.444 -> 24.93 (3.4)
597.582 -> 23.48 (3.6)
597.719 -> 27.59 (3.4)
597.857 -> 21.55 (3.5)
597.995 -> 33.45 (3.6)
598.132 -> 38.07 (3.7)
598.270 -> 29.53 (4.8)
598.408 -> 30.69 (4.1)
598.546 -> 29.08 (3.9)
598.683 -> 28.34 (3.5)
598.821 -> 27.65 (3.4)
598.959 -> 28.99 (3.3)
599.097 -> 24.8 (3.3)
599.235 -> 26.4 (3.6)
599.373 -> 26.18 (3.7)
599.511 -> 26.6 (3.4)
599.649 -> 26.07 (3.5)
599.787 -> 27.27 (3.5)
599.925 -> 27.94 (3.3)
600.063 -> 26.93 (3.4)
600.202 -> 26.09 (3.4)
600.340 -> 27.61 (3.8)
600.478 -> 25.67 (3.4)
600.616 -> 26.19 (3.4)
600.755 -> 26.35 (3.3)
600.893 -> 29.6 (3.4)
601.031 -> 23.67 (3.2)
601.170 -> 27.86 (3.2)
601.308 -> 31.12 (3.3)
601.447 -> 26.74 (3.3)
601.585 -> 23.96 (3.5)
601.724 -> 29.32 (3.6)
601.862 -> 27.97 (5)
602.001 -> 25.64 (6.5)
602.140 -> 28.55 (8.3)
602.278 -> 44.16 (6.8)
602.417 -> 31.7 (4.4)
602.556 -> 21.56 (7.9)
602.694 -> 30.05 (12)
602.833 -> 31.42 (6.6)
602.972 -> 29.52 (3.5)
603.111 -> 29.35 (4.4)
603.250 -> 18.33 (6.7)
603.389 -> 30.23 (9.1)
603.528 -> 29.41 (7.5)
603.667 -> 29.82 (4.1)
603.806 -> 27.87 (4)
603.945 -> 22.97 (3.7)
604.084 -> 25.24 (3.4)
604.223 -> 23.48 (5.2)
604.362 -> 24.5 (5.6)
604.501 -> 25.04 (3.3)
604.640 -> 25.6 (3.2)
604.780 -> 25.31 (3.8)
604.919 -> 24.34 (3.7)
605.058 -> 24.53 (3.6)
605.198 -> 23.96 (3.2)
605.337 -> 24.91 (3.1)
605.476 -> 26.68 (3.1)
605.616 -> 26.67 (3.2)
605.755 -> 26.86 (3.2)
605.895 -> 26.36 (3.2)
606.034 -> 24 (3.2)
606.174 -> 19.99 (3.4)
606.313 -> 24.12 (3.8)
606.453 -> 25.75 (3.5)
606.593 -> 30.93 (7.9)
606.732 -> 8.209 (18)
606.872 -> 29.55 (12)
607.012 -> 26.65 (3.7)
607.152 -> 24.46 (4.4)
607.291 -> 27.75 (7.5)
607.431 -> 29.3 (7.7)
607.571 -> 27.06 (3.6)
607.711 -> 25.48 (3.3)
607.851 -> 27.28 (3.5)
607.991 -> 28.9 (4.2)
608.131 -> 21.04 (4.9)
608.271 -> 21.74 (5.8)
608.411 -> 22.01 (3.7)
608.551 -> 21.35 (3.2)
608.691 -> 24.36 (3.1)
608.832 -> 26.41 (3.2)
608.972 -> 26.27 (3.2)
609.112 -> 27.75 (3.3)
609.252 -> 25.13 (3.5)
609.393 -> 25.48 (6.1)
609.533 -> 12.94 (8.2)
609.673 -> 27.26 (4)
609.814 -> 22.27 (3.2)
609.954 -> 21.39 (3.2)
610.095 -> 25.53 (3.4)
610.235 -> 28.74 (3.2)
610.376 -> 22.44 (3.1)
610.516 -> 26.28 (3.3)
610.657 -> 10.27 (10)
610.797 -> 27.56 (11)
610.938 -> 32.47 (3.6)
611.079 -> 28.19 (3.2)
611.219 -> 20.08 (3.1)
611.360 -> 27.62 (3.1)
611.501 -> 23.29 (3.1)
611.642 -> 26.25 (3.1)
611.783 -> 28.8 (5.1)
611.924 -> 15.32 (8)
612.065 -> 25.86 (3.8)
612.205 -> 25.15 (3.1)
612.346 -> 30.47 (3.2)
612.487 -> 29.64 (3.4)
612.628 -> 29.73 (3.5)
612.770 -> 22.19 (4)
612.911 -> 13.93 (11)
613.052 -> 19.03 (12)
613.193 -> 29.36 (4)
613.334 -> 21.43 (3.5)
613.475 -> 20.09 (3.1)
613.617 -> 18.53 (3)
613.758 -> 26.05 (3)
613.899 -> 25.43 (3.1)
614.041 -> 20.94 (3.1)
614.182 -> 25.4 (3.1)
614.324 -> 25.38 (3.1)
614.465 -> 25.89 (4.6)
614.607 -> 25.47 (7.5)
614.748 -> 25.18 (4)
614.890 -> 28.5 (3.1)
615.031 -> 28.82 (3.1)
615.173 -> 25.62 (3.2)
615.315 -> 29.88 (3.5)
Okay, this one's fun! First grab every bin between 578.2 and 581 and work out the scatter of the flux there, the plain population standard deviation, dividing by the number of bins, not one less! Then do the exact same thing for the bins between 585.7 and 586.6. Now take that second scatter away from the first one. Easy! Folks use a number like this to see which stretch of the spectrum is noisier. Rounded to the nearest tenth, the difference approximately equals -1.7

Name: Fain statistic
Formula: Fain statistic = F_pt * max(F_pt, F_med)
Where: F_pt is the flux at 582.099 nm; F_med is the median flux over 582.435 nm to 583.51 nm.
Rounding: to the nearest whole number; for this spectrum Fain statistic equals 1073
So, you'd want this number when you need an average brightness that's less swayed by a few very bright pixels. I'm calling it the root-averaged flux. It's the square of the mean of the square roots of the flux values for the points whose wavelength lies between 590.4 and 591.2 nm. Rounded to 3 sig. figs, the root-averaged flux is 25.6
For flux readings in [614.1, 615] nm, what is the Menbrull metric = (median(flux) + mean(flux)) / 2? 25.7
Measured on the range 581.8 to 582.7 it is 27.8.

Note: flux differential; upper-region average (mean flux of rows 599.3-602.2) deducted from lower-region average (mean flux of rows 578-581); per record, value 0.8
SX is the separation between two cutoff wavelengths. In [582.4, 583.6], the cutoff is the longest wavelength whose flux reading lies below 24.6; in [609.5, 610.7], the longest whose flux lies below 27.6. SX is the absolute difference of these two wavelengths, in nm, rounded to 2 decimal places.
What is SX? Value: 27.75 nm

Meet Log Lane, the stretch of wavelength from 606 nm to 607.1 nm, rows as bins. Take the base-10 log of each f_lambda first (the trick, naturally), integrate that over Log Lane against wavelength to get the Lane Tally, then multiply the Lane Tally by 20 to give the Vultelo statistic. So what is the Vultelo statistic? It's 30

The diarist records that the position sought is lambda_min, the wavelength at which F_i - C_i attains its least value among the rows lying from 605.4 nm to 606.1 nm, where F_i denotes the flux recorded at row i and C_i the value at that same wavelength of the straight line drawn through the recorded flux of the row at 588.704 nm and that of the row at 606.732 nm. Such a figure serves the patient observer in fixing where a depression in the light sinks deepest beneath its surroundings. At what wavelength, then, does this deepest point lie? 606.034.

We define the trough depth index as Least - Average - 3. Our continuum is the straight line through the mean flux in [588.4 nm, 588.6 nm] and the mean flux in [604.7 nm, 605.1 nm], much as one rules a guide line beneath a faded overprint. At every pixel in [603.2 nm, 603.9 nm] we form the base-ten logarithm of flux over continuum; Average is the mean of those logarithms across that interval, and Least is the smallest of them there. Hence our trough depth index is -3.16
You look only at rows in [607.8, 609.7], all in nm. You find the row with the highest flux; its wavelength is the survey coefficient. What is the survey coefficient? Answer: 607.991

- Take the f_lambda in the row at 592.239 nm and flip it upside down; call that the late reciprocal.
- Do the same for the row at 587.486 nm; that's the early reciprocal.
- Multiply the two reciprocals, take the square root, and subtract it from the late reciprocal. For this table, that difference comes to 0.0099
